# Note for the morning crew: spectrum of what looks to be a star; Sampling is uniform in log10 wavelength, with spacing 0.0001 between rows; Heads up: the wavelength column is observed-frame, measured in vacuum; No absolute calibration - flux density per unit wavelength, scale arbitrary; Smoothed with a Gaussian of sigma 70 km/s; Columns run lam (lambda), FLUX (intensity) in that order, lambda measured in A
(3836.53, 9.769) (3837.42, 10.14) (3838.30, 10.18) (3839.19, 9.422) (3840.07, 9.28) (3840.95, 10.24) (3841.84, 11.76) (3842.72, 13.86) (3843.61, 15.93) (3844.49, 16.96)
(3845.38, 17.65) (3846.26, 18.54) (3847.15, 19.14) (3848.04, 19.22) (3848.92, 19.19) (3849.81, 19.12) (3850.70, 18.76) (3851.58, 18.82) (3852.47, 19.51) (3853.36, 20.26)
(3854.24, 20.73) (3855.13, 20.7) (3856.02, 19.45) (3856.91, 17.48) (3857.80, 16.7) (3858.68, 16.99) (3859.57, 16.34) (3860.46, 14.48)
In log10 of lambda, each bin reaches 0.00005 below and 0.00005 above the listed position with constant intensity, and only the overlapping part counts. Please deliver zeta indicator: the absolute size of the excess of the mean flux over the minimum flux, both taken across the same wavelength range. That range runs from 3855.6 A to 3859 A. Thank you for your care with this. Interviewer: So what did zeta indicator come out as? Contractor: 1.0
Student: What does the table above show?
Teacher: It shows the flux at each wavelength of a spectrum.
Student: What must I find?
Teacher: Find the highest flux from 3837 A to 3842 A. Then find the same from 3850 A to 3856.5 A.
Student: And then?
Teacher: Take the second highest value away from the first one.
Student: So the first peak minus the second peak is -9.0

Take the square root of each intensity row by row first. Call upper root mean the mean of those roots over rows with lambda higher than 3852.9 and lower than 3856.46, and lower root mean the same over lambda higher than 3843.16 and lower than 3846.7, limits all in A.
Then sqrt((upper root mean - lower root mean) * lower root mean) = 1.20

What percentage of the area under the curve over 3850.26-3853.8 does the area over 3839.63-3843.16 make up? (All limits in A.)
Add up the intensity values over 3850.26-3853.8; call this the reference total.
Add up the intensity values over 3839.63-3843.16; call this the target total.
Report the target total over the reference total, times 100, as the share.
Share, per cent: 58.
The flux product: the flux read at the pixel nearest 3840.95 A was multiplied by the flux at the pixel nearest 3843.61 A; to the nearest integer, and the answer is 163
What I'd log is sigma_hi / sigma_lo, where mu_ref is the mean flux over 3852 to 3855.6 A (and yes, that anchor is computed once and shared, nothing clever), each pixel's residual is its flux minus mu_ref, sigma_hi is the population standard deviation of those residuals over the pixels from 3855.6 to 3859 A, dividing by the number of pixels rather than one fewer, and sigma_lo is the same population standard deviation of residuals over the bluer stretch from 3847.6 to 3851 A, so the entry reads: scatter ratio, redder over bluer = 5.8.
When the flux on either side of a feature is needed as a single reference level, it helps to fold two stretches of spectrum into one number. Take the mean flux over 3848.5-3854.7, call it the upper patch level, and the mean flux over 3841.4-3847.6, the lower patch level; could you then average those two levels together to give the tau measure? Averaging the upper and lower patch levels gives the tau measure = 17.9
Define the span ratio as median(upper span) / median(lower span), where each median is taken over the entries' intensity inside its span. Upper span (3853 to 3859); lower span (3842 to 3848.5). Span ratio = 1.10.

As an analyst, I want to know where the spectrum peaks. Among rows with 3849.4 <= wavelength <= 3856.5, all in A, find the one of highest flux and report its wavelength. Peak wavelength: 3854.24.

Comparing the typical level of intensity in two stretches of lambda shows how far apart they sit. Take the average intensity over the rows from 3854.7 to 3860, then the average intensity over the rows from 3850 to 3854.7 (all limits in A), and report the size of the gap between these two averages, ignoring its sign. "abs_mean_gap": 1.7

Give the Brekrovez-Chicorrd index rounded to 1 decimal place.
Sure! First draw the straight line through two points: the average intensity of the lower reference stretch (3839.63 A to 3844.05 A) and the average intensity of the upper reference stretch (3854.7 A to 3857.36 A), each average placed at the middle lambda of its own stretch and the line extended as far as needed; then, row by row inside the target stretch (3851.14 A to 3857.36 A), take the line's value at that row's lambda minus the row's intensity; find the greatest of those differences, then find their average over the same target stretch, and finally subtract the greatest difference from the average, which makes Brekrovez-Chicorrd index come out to -3.4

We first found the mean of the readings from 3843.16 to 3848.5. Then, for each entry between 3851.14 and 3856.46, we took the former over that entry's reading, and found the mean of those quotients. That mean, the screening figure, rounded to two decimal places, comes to 0.90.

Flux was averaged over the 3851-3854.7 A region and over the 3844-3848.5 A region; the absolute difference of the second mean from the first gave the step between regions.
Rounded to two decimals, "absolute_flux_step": 1.53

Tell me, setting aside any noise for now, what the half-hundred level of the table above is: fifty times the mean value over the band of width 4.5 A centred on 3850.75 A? 954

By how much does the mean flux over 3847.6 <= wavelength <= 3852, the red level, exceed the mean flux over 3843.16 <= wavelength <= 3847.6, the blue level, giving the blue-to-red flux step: 1.4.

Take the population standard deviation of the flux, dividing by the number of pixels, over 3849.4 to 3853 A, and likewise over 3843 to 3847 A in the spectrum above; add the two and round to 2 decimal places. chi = 1.25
